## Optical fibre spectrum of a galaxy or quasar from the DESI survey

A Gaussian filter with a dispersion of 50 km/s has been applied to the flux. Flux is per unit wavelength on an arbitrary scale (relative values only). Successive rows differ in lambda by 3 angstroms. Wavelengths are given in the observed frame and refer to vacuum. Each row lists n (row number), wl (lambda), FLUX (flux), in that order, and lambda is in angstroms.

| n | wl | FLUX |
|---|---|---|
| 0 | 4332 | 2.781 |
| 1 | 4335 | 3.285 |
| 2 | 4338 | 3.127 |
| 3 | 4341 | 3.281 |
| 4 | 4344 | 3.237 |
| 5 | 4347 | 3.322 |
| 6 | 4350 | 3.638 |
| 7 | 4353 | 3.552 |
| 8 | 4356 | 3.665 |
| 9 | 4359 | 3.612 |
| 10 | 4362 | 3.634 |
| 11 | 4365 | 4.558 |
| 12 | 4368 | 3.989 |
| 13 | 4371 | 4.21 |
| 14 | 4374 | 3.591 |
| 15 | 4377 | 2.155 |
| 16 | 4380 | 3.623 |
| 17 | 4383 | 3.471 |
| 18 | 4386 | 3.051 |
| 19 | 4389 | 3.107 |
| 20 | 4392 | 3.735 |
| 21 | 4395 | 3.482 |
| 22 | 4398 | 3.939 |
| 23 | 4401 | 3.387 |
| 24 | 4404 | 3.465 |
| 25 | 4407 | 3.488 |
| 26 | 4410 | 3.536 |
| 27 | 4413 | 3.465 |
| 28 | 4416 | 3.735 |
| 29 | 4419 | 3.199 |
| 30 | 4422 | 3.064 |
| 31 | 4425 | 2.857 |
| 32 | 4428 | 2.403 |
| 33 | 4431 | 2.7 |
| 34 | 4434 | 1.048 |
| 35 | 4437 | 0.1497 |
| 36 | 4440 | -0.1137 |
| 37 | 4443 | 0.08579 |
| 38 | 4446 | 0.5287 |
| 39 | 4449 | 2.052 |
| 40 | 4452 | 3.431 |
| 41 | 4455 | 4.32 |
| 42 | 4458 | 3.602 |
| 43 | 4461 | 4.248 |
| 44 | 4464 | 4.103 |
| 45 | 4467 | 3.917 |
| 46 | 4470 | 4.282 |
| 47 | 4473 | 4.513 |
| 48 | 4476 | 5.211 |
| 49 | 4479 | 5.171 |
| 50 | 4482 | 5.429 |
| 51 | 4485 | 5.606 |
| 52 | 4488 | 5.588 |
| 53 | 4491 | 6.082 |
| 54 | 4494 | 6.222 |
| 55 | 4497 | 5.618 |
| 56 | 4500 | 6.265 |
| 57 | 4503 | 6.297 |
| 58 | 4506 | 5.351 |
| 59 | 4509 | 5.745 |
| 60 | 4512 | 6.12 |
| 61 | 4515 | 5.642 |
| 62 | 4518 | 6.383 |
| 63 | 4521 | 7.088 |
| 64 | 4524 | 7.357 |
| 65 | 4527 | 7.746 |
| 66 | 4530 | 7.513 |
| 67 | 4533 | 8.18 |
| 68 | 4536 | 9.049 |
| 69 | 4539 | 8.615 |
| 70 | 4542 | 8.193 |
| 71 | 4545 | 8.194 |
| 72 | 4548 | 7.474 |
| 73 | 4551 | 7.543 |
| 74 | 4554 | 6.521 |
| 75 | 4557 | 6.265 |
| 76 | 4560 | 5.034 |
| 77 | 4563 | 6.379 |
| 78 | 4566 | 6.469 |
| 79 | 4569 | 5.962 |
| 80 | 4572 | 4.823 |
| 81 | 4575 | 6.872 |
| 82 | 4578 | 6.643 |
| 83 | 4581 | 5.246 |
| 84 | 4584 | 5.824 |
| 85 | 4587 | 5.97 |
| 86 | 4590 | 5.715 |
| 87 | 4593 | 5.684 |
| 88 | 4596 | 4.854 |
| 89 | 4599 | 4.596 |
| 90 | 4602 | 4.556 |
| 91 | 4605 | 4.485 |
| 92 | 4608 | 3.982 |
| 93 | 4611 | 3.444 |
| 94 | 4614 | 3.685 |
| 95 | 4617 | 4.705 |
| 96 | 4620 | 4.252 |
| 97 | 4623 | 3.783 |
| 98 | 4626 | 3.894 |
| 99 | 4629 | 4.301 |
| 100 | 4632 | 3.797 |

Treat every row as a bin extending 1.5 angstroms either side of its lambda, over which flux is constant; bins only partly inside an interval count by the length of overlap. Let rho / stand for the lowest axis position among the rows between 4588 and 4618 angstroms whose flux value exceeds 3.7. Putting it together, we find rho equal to 4590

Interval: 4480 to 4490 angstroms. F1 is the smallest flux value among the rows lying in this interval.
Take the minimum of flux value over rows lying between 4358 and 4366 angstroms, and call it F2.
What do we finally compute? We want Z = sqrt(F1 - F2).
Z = 1.3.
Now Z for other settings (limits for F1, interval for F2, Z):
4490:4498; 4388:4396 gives 1.6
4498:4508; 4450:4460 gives 1.4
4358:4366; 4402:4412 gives 0.4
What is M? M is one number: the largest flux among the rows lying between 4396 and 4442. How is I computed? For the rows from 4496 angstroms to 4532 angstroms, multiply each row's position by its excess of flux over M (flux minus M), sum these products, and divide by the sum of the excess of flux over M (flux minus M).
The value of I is 4516.1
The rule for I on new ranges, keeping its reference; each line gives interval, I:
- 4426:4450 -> 4439.6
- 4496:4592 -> 4541.9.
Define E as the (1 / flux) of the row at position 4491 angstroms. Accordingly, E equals 0.16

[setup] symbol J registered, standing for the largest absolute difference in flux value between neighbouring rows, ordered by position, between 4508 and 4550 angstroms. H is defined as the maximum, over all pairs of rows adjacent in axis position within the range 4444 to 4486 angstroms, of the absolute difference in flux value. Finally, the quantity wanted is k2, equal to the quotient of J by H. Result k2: 0.57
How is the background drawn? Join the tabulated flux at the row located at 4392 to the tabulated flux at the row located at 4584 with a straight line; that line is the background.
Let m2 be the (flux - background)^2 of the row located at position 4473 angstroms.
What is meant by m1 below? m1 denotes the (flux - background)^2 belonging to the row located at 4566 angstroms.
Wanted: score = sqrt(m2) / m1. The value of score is 0.15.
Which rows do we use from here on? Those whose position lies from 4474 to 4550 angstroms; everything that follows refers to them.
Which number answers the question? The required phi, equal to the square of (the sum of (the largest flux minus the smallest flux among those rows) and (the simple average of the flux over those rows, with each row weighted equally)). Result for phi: 111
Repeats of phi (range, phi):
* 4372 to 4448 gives 45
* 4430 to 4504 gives 105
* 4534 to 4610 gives 127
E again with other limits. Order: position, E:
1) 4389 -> 0.32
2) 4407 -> 0.29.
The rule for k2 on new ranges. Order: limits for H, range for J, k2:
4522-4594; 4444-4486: 0.74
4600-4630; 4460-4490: 0.68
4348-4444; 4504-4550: 0.53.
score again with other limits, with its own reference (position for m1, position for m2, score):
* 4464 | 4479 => 2.84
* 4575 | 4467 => 0.48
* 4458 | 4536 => 5.17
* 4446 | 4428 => 0.12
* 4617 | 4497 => 0.34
